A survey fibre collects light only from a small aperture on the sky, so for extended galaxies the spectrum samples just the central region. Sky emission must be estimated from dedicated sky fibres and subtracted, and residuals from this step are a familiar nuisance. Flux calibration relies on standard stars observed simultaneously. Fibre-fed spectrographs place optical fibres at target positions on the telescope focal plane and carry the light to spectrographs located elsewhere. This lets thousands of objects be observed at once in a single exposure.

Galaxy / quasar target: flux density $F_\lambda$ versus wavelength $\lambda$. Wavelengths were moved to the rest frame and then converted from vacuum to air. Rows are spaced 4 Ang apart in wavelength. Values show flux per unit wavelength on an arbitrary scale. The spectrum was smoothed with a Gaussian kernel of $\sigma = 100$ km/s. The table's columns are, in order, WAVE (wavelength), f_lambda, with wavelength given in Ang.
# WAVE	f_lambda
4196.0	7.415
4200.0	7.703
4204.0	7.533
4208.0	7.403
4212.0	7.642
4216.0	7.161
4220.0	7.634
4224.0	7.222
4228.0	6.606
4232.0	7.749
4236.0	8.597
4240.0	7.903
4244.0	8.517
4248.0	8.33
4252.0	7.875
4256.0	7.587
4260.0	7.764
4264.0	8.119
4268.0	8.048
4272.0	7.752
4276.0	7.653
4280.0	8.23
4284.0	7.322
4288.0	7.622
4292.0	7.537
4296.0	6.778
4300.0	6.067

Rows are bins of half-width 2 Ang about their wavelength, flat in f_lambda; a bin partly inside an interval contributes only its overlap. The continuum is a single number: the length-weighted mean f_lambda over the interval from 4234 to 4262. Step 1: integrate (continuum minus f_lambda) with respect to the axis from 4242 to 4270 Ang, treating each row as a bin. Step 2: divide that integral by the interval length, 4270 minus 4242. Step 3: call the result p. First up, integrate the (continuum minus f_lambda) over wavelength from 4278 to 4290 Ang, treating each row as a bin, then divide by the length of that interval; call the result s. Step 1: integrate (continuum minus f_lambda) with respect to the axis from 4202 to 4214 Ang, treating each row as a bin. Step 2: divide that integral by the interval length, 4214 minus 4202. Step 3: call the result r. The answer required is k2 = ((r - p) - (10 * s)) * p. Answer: -0.15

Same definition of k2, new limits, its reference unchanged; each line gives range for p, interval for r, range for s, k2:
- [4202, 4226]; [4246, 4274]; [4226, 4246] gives -1.67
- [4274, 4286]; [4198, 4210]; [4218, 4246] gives -1.10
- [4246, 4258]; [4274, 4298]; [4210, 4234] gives -1.07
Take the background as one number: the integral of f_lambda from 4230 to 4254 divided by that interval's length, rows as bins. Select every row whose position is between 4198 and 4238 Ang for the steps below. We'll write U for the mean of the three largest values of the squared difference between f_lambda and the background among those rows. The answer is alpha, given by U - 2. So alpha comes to -0.6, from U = 1.4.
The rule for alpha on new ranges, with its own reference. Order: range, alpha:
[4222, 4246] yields -0.8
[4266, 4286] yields -1.6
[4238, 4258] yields -1.8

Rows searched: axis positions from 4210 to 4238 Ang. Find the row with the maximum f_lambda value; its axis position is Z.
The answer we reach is 4236.0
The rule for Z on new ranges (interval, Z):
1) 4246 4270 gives 4248.0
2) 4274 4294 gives 4280.0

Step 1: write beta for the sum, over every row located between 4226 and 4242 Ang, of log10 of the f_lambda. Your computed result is 3.5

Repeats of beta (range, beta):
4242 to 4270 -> 6.3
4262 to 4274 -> 2.7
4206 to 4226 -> 4.3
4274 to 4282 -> 1.8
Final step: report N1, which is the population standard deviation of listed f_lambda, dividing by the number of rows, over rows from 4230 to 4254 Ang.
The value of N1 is 0.33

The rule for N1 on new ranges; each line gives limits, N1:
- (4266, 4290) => 0.30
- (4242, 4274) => 0.29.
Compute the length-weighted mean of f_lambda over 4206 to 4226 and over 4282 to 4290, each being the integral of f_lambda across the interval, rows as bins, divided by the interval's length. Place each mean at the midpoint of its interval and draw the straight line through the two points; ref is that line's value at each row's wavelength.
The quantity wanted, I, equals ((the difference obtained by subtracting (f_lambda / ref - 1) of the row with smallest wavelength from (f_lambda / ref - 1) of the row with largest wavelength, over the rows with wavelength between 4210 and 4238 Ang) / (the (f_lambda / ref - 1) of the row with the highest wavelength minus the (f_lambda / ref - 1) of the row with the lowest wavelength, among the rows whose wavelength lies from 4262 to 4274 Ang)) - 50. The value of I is -52.5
